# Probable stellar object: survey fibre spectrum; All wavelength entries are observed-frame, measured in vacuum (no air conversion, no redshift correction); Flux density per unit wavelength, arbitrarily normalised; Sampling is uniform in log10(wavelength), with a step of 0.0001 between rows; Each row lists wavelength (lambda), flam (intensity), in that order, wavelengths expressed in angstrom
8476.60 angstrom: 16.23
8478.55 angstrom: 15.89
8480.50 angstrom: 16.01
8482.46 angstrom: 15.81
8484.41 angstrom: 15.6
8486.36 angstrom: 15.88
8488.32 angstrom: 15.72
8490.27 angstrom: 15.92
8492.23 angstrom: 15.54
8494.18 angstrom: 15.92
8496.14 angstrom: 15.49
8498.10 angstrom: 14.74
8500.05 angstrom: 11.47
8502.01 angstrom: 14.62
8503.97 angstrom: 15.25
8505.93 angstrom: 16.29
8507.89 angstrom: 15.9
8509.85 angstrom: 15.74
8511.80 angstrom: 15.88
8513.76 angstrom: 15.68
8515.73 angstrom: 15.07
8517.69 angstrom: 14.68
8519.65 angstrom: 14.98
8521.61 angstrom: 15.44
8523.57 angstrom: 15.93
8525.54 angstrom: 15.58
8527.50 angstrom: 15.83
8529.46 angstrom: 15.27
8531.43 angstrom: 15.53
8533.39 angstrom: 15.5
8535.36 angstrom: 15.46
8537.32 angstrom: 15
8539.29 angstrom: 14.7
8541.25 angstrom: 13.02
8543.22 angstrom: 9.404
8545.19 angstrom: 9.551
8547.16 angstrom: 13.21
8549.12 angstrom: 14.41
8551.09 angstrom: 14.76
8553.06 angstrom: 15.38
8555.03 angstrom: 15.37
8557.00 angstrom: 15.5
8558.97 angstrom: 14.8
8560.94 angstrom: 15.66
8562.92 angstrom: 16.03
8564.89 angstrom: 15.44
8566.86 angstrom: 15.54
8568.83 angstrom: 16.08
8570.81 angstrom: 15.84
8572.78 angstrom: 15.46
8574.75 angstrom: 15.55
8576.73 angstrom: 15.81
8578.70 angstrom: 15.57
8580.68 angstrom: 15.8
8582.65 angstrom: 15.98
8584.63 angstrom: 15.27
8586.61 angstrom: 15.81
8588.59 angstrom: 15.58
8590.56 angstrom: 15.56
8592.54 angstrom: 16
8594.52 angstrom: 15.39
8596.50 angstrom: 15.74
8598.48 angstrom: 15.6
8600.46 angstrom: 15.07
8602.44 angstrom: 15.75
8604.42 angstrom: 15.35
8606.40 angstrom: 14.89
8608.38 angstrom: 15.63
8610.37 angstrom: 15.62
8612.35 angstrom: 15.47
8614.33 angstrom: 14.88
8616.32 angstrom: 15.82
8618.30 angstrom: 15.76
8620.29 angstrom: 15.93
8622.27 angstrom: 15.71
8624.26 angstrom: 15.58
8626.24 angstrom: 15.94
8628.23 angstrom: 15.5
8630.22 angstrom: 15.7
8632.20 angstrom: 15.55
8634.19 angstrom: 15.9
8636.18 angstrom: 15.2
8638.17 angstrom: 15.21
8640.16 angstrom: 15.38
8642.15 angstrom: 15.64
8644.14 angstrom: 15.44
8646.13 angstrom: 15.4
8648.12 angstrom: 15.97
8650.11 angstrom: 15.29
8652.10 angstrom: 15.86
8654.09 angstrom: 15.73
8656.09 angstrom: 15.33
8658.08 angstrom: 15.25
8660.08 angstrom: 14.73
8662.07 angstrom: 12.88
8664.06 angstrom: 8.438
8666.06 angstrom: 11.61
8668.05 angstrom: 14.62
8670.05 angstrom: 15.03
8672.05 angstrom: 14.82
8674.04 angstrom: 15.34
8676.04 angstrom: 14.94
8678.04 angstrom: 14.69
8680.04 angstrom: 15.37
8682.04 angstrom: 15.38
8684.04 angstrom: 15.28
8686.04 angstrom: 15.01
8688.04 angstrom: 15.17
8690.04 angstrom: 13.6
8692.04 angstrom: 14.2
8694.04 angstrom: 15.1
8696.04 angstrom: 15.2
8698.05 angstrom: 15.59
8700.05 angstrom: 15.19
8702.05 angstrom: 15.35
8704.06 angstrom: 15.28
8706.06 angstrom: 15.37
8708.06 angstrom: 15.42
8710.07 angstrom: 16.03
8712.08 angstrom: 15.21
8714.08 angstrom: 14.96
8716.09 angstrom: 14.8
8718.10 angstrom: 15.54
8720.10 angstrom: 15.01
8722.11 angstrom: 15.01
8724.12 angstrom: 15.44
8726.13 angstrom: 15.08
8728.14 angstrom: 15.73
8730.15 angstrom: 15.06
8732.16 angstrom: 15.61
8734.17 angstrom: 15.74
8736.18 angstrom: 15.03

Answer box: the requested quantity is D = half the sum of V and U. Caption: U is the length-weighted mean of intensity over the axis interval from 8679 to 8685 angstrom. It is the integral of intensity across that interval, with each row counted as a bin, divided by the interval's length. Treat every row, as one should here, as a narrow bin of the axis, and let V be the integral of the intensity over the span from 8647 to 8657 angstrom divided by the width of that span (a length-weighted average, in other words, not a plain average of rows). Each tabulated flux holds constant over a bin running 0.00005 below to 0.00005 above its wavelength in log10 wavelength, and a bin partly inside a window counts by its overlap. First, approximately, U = 15.3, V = 15.6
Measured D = 15.5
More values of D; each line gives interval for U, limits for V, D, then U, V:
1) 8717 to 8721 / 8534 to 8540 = 15.2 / 15.3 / 15.1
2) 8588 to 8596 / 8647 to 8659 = 15.6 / 15.6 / 15.6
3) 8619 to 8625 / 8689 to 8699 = 15.2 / 15.7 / 14.7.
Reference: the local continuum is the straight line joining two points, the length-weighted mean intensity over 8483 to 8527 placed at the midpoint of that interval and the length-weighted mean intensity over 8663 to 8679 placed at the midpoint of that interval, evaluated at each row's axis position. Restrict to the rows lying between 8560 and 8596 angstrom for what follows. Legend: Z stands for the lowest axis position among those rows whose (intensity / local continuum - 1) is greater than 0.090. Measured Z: 8568.83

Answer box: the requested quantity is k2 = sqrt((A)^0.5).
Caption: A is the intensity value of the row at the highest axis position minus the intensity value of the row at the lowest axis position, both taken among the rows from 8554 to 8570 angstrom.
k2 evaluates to 0.92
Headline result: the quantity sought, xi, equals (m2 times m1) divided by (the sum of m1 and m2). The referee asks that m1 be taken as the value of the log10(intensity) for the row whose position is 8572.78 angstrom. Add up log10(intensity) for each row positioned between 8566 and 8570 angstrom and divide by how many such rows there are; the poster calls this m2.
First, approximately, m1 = 1.189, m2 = 1.20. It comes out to 0.597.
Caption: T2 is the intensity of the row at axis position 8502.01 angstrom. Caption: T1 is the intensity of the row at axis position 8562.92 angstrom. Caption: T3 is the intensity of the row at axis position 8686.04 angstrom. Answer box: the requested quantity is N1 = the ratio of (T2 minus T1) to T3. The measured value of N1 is -0.094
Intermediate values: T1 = 16.03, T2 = 14.62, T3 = 15.01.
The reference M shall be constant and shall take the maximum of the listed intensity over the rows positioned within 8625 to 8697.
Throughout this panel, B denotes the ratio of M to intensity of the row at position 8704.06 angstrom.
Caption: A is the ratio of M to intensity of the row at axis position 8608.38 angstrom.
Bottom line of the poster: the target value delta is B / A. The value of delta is 1.02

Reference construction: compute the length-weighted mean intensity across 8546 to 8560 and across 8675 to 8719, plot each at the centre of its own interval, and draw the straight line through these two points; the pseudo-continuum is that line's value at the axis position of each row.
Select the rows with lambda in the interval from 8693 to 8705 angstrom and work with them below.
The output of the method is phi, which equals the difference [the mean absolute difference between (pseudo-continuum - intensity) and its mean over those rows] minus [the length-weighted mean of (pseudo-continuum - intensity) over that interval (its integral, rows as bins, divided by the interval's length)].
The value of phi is 0.3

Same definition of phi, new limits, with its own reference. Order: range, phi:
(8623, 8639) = 0.9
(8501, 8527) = 1.3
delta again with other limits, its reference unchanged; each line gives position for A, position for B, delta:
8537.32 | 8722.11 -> 1.00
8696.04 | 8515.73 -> 1.01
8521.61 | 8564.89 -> 1.00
